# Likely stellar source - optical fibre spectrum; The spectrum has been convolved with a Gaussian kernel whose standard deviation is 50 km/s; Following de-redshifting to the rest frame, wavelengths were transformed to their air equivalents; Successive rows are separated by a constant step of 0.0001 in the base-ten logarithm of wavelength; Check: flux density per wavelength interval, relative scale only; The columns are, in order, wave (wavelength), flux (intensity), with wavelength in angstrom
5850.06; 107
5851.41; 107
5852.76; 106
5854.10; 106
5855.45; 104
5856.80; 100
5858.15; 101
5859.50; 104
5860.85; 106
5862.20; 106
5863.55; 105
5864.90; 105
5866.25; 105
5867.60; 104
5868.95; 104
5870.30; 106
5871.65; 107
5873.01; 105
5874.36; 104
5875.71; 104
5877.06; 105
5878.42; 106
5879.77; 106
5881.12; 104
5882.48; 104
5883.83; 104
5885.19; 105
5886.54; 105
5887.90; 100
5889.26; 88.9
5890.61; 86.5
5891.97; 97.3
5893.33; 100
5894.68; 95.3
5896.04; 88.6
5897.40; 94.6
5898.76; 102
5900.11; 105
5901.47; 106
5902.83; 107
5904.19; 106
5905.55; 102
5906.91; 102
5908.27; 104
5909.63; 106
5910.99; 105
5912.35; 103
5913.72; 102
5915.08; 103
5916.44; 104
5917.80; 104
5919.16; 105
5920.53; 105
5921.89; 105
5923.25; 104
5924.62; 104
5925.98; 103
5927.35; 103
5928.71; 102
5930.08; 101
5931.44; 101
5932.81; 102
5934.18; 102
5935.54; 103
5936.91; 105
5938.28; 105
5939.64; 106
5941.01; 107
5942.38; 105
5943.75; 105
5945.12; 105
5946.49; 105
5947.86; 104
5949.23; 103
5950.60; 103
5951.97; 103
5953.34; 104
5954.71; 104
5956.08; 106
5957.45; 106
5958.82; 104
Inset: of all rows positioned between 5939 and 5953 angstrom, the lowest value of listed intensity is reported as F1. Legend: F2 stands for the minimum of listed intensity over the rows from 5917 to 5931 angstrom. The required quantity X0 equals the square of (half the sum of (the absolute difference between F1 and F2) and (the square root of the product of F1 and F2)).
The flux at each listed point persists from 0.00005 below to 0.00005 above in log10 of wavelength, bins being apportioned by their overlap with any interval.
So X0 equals 2704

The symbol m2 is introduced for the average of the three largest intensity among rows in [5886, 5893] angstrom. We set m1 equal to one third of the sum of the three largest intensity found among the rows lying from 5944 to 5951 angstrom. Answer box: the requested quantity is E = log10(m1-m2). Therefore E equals 0.6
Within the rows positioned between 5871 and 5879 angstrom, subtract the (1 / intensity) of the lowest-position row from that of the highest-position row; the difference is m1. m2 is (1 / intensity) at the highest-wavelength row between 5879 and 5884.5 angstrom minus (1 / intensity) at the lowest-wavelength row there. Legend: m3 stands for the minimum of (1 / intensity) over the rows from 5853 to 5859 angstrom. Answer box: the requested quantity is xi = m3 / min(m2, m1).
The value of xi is 107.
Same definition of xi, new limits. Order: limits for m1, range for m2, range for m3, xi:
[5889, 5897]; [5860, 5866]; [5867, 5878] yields 245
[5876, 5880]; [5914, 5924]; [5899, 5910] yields -100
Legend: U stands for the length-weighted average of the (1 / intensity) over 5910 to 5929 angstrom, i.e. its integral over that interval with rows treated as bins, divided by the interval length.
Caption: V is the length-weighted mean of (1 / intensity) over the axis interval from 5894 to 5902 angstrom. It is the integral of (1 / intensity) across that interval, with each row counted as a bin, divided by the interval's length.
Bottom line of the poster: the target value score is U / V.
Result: 0.94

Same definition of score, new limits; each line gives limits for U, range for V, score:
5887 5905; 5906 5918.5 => 1.06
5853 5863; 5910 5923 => 1.00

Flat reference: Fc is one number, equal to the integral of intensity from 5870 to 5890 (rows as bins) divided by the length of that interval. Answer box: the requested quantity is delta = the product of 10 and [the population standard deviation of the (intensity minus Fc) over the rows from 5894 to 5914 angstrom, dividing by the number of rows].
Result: 50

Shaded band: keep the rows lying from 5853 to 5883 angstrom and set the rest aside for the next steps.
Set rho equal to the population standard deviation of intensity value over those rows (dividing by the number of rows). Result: 1.59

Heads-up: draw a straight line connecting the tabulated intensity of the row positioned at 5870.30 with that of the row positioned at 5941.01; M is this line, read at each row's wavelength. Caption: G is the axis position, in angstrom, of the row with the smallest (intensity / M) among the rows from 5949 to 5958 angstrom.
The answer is 5951.97 angstrom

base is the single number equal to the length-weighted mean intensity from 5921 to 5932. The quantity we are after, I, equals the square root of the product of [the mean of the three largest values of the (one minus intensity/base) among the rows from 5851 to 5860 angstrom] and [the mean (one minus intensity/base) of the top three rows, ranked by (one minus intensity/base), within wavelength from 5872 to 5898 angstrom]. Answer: 0.043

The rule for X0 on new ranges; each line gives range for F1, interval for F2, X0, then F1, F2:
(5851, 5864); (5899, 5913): 2652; 100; 102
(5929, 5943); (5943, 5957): 2704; 101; 103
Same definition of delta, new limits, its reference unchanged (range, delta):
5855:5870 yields 18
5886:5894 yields 65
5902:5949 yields 16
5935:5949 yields 10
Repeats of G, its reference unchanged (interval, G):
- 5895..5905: 5896.04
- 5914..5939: 5931.44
